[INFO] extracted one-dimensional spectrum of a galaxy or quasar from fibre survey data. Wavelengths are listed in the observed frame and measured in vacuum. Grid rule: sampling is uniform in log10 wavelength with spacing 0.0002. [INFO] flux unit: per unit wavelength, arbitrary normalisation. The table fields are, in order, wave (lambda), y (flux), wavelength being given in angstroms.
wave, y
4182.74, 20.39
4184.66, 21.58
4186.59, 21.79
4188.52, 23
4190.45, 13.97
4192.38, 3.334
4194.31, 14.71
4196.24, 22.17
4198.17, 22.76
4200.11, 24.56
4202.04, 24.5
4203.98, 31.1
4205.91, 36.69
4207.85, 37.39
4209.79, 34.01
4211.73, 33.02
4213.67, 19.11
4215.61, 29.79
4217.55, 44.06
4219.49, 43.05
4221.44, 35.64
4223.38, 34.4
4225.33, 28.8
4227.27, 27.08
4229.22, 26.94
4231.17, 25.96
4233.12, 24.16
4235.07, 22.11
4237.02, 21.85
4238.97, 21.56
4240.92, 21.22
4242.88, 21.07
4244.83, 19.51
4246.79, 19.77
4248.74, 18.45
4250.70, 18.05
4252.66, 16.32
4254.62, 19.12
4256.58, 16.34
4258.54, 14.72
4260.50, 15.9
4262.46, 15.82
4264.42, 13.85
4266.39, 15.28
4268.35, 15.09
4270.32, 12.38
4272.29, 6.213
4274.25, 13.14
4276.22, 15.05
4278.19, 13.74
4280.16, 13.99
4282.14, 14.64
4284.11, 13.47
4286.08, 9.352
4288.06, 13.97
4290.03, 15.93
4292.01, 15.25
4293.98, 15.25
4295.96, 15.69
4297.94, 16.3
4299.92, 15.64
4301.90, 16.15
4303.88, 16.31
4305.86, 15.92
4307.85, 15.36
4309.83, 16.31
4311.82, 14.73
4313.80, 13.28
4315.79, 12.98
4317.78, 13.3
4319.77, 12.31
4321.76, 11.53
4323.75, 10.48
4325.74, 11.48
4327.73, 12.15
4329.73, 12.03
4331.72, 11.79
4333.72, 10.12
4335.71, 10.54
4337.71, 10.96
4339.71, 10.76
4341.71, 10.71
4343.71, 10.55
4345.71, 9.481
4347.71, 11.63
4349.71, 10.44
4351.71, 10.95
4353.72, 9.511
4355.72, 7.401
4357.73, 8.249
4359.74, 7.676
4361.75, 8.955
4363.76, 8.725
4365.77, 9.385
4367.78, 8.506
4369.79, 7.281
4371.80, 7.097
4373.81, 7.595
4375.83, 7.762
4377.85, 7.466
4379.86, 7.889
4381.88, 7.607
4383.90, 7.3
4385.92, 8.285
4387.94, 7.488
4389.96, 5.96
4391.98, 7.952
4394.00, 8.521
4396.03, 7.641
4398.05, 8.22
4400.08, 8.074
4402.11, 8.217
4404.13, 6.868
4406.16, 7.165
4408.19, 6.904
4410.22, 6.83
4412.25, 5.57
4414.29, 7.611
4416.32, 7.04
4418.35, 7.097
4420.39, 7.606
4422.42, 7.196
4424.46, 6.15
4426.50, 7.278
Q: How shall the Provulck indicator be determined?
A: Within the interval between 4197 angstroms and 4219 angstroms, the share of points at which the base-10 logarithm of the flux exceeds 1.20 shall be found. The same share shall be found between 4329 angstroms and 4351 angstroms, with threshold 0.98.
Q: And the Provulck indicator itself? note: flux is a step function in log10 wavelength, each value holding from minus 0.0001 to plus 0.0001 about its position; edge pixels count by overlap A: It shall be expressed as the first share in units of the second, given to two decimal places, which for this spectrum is 1.10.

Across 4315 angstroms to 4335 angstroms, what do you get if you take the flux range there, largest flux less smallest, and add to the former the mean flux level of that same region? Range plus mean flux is 15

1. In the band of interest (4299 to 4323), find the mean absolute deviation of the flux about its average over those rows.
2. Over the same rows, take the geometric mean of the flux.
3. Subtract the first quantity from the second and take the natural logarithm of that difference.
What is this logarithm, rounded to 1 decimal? 2.6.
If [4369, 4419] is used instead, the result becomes 1.9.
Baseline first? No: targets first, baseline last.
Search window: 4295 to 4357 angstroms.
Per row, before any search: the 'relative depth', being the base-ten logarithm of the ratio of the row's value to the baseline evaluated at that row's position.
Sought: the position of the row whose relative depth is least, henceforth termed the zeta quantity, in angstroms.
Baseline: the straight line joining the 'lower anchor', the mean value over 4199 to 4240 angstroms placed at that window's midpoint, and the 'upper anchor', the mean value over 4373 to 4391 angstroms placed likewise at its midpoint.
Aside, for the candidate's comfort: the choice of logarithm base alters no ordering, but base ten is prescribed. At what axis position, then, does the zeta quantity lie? 4355.72 angstroms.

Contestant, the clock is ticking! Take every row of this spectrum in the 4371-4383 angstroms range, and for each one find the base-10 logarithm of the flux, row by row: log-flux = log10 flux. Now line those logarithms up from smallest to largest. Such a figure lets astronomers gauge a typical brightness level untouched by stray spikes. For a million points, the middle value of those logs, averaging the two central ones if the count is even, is 0.88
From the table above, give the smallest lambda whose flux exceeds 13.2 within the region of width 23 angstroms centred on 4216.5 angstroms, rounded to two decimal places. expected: 4205.91 angstroms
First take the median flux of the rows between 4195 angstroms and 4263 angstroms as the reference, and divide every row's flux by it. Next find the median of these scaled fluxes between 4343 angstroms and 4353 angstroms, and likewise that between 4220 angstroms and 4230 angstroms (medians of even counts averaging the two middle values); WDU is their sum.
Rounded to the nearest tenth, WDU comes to 1.7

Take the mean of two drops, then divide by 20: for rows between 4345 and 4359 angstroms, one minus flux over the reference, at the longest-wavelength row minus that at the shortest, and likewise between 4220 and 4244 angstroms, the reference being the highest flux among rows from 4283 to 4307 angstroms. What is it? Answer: 0.02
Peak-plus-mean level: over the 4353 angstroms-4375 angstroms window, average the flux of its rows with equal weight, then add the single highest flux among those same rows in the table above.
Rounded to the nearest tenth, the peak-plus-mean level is 17.7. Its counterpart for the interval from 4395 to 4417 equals 15.5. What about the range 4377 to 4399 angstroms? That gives 16.2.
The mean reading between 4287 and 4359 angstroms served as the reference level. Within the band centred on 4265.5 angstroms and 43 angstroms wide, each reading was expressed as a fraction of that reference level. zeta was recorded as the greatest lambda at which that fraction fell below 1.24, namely 4286.08 angstroms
